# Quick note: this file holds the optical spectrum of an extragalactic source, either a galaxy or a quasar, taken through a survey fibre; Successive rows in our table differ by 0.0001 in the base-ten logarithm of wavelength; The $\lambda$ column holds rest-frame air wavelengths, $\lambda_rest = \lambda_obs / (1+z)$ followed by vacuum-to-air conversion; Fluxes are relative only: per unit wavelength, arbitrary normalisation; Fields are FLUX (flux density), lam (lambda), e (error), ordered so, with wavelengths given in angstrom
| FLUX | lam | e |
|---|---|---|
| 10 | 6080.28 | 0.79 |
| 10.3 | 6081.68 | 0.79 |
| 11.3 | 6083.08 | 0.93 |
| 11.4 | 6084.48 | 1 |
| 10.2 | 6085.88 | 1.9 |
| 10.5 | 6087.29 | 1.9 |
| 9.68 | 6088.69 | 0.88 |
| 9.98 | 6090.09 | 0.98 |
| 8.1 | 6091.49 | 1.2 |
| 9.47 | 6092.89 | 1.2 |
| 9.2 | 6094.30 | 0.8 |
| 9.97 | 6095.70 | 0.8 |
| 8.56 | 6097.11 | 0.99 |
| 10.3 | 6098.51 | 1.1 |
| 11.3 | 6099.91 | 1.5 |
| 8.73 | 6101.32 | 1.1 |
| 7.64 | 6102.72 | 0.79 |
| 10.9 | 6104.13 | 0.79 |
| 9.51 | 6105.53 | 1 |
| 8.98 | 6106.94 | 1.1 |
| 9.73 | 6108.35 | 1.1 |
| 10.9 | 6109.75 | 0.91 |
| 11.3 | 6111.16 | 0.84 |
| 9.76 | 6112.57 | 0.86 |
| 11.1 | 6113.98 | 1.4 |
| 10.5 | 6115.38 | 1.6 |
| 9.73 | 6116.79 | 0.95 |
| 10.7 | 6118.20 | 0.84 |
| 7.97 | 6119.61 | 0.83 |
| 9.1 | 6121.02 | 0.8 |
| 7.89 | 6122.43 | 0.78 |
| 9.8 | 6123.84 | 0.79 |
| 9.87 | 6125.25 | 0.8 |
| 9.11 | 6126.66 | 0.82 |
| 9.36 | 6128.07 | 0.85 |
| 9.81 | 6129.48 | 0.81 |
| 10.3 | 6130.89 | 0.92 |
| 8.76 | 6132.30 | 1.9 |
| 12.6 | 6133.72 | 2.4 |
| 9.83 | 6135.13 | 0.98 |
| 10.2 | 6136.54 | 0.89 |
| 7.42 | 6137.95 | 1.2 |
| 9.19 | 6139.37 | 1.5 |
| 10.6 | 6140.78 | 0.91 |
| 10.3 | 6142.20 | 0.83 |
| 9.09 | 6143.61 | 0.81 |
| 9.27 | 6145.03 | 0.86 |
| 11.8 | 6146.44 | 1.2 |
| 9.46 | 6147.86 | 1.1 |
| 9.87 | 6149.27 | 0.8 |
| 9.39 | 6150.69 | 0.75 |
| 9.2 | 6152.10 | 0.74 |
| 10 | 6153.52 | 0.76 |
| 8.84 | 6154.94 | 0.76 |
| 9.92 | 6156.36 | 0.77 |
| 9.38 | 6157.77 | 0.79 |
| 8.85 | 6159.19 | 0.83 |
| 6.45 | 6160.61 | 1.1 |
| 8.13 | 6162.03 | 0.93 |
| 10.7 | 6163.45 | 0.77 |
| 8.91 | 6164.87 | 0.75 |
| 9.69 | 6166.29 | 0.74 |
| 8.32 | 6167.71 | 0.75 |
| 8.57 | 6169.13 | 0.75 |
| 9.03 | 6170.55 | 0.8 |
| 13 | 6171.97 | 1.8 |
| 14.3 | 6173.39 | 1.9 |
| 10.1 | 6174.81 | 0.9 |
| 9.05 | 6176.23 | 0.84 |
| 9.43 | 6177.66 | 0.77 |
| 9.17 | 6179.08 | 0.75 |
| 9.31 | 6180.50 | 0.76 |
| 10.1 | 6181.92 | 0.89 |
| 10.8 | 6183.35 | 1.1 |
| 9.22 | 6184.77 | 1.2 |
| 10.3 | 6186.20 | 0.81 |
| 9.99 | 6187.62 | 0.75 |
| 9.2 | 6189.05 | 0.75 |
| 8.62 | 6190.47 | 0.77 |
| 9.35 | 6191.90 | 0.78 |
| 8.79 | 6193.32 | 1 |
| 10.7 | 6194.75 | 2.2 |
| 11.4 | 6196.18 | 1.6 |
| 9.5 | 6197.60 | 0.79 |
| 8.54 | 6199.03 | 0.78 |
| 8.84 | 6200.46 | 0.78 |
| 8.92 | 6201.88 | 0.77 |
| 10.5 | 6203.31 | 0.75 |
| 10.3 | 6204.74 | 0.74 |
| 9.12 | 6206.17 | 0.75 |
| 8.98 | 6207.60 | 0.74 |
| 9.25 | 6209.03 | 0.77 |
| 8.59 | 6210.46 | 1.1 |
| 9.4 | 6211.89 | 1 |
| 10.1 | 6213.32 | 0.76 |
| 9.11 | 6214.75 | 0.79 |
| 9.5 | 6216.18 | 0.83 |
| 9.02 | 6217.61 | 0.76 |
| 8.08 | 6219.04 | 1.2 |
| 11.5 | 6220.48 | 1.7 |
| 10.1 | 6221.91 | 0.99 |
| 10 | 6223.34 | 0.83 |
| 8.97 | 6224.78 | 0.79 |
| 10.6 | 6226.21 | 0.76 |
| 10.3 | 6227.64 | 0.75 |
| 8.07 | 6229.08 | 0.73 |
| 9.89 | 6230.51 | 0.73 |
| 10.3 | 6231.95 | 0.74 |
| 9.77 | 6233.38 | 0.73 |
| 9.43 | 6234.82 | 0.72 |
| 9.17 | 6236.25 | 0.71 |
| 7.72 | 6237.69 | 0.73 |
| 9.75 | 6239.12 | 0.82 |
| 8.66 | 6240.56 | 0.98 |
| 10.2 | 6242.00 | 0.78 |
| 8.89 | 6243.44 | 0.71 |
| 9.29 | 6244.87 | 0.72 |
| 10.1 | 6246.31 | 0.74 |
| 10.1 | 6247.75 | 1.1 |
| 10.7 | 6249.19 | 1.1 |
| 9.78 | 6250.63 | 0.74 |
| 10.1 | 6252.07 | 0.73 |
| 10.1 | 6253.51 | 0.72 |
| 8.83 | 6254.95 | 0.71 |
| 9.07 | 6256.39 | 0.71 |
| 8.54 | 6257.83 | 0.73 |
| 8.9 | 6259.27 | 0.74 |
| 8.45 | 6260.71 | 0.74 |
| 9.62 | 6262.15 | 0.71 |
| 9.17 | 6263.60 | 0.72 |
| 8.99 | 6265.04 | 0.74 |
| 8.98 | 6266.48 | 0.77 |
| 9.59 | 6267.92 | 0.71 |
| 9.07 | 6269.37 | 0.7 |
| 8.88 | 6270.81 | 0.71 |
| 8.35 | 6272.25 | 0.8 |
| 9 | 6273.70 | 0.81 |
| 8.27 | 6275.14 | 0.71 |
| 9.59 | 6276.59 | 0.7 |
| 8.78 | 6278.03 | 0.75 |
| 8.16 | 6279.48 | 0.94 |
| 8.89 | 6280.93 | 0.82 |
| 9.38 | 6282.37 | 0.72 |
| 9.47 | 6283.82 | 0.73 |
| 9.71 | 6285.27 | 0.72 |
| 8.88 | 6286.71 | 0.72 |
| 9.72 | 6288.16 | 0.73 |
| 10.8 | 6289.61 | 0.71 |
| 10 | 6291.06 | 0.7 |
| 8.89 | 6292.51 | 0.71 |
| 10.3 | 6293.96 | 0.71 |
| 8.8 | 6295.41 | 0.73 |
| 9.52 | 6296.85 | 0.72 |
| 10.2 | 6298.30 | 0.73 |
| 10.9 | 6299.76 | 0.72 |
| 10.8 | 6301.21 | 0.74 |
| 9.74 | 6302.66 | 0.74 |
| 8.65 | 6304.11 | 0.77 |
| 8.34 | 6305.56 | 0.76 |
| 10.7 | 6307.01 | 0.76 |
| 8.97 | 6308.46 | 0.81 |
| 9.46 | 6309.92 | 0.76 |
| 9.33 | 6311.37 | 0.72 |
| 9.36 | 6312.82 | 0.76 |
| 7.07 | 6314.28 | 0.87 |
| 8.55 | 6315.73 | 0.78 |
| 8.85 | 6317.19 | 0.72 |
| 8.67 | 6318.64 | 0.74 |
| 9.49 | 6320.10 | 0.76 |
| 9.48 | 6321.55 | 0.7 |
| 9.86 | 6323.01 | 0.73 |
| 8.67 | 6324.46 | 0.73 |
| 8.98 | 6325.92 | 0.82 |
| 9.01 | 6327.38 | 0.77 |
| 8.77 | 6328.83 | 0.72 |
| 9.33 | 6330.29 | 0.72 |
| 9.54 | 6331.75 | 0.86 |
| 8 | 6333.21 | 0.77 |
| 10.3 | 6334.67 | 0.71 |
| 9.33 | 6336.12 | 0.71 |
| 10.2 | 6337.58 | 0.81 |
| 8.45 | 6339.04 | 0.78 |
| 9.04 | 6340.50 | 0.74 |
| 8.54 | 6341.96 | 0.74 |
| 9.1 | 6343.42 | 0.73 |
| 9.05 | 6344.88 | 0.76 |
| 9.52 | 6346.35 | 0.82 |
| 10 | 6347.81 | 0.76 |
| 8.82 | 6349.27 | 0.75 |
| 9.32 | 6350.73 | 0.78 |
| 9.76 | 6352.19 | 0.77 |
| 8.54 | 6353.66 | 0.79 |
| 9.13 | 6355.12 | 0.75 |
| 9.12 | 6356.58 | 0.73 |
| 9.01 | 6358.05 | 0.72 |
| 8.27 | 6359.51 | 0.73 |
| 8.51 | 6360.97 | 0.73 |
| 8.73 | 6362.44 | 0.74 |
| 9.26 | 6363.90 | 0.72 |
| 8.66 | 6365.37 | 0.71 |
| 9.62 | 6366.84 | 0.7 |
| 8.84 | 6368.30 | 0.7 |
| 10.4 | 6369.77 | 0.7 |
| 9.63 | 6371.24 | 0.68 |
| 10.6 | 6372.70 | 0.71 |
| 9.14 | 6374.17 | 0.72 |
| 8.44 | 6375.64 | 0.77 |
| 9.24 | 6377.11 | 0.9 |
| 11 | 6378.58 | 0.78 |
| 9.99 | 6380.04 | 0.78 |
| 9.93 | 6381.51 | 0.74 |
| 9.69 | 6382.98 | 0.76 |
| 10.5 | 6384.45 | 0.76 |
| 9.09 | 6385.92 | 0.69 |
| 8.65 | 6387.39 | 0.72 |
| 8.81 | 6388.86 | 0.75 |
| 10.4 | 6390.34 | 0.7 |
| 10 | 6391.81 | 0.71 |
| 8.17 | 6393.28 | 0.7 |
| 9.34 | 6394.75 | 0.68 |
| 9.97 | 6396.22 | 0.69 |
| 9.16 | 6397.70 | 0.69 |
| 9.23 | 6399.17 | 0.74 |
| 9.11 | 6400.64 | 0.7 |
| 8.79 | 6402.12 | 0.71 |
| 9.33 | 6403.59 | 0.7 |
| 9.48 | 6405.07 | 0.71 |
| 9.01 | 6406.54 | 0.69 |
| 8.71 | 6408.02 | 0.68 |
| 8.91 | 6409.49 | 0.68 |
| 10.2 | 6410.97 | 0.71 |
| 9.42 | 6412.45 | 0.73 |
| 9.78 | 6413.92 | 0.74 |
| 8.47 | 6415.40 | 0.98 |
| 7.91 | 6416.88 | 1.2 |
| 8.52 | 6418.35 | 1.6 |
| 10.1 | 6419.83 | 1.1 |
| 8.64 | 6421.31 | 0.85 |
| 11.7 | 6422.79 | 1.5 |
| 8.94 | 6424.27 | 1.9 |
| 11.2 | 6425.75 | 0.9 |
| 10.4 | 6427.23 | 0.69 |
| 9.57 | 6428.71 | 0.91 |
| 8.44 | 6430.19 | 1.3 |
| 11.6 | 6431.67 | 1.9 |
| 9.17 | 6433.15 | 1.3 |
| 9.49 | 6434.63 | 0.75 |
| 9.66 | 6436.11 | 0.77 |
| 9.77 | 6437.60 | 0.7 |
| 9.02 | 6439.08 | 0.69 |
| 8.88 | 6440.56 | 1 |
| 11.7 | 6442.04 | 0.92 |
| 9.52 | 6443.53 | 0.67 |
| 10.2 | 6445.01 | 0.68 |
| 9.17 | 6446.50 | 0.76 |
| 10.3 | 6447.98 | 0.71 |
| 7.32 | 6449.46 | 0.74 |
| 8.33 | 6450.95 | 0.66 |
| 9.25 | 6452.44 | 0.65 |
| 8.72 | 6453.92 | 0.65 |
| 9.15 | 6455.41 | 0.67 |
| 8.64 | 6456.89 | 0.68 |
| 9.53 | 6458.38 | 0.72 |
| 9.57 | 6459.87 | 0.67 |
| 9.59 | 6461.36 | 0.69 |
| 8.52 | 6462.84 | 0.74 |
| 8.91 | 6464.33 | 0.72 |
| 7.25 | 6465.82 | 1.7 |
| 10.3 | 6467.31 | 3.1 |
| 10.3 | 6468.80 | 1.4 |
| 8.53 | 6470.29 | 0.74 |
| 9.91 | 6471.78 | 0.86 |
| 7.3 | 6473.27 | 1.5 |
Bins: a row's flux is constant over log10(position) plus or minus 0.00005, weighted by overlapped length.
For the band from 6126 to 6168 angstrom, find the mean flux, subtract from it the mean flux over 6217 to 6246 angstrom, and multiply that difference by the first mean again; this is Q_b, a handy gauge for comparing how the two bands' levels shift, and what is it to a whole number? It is 0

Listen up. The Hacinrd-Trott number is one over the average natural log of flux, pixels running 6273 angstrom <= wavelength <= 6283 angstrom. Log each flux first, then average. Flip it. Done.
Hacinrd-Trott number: 0.459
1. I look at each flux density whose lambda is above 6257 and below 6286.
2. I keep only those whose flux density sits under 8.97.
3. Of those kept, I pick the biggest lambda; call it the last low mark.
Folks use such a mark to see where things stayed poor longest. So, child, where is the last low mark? 6280.93 angstrom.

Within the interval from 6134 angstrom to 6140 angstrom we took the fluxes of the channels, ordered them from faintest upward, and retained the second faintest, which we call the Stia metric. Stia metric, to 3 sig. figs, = 9.19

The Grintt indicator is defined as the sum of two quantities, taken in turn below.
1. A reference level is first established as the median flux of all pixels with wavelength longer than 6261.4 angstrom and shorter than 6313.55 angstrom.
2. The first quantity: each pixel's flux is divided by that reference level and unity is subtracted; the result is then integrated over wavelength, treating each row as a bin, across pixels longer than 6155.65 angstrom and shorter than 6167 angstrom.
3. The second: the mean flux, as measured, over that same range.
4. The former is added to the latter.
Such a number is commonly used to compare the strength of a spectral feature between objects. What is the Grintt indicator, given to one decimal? 8.6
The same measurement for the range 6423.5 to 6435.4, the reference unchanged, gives 10.5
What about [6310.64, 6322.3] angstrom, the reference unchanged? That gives 8.2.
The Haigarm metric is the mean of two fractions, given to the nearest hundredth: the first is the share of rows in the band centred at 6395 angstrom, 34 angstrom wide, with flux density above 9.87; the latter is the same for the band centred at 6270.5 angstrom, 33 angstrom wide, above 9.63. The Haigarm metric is 0.20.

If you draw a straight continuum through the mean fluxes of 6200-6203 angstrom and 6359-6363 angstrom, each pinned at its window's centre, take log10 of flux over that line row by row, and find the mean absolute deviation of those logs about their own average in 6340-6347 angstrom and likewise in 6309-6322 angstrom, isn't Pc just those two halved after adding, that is 0.019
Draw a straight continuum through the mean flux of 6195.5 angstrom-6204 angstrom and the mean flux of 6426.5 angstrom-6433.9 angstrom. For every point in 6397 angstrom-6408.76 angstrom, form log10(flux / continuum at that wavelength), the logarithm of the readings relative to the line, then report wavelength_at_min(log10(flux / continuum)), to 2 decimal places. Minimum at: 6408.02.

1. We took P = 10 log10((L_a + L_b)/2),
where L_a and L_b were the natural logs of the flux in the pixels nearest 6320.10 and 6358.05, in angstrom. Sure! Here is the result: 3.47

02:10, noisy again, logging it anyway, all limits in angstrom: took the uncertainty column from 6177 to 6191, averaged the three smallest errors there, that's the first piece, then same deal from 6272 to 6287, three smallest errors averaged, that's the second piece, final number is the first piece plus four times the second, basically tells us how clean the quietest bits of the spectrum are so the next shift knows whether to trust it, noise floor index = 3.59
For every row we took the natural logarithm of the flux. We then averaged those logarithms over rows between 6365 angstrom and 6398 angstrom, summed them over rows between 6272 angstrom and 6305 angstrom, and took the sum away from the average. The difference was -49.3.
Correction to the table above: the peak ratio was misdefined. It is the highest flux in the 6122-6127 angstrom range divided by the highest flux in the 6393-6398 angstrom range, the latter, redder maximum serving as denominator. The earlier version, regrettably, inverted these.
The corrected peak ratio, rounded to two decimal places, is 0.99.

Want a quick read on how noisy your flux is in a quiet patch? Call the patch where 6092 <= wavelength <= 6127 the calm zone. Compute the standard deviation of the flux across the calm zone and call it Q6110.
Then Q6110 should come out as 1.0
